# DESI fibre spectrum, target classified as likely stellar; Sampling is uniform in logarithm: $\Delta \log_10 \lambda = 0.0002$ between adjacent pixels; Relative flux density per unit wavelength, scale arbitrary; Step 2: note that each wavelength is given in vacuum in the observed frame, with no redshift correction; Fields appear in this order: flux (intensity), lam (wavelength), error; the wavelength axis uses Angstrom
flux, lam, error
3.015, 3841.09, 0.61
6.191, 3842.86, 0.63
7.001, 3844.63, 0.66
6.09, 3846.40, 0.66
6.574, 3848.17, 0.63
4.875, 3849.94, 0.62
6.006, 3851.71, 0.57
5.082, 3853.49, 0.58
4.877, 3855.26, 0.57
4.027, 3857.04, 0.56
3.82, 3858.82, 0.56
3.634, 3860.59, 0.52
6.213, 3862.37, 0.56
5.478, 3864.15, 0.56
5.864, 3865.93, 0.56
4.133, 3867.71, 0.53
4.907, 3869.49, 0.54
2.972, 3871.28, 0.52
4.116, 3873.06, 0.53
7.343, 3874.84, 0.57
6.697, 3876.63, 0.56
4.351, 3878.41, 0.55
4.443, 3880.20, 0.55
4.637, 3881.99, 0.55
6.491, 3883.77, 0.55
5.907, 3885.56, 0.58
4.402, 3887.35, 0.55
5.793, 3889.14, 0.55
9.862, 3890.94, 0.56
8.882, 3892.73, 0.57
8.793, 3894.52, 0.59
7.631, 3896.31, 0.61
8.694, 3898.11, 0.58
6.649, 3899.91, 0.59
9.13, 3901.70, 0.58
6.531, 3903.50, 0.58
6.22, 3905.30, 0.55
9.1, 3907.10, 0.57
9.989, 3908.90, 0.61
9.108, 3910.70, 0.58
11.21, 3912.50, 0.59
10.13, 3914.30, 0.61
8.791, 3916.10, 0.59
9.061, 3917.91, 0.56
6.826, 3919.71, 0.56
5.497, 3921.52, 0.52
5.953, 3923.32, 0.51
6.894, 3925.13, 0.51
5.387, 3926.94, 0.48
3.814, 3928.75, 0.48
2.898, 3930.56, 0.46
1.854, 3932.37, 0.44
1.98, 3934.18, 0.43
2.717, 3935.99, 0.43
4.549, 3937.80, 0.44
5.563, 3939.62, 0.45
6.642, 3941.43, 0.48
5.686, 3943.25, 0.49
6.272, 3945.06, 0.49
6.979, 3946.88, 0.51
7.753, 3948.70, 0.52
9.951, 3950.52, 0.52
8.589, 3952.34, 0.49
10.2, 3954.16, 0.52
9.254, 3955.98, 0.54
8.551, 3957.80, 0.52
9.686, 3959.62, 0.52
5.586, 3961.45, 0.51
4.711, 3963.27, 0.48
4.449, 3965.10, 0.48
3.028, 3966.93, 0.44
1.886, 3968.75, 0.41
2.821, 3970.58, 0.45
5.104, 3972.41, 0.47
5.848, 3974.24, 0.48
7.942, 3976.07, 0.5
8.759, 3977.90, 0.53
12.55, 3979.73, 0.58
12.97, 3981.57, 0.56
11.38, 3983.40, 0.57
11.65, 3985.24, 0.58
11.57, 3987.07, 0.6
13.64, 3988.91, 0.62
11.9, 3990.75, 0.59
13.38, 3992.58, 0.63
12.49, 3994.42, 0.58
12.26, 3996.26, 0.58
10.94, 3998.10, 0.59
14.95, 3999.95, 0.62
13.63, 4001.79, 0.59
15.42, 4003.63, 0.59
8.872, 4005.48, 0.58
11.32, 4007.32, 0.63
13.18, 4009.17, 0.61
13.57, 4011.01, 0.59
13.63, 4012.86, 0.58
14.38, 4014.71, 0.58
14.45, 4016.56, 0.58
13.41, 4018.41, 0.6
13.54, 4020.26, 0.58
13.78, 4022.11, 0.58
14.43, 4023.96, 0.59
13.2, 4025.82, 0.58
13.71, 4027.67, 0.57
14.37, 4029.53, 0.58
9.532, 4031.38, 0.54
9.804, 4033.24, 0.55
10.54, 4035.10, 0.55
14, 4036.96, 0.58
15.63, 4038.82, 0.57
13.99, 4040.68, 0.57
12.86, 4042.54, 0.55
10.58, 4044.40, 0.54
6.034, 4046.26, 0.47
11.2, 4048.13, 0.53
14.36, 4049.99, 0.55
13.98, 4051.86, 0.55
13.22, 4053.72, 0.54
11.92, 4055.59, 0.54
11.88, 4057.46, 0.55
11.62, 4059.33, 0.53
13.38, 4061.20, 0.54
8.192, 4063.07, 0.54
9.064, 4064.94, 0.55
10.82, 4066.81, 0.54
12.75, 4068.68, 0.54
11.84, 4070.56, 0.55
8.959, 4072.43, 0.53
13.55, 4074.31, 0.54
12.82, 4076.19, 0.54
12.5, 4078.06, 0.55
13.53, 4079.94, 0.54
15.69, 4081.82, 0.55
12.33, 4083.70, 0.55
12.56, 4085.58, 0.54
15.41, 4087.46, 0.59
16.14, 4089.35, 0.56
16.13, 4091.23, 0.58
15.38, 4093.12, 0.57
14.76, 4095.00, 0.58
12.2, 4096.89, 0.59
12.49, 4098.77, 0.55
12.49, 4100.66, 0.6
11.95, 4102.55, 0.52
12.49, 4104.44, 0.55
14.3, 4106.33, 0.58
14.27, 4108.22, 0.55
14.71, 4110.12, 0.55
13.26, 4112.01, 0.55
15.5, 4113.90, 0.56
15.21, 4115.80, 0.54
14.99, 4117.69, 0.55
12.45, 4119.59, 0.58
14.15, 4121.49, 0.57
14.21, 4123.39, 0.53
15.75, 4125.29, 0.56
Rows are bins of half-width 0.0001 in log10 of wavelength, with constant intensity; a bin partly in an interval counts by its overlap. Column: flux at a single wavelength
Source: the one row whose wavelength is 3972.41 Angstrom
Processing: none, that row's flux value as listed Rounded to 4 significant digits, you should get 5.104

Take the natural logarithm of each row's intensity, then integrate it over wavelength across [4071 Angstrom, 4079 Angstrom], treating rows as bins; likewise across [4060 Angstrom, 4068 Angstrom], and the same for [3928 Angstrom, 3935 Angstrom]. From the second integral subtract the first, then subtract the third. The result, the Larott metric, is -8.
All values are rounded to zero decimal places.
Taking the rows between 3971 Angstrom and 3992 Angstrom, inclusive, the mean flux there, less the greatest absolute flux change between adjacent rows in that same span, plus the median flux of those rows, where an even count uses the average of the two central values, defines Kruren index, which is 18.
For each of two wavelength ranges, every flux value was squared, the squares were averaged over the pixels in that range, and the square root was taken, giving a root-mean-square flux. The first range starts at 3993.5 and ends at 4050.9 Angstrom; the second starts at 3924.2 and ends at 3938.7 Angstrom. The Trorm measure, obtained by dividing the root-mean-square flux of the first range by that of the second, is 3.14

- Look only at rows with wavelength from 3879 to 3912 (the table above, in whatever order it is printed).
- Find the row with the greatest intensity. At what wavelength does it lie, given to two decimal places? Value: 3908.90 Angstrom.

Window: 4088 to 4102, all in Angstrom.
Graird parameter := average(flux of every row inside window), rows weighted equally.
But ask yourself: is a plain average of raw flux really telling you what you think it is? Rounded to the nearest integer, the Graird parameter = 14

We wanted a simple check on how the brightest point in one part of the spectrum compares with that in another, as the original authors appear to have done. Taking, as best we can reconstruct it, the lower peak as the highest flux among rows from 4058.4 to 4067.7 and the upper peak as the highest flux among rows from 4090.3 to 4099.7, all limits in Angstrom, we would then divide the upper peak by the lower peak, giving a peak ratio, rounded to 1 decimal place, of 1.2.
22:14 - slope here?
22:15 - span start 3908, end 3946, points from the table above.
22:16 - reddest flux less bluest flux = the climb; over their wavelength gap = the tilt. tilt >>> -0.10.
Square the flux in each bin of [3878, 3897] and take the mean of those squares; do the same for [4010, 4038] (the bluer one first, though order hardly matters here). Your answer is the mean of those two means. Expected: 110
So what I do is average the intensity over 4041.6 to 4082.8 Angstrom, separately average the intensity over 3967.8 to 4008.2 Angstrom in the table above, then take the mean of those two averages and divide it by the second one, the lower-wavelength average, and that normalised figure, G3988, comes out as 1.06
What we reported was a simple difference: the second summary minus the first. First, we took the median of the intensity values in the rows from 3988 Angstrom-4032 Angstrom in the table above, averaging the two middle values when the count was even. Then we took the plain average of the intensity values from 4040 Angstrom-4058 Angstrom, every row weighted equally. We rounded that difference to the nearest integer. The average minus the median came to -2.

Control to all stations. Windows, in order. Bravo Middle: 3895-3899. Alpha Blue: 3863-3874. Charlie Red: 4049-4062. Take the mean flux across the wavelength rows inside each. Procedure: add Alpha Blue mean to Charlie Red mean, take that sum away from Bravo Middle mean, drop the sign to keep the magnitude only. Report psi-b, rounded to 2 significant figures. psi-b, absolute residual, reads 9.3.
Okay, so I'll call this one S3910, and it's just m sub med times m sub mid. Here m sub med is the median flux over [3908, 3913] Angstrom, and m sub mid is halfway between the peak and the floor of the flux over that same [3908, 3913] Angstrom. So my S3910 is 101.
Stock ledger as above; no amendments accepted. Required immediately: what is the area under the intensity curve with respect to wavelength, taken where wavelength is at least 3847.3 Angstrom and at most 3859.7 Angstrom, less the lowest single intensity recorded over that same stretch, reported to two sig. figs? 59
